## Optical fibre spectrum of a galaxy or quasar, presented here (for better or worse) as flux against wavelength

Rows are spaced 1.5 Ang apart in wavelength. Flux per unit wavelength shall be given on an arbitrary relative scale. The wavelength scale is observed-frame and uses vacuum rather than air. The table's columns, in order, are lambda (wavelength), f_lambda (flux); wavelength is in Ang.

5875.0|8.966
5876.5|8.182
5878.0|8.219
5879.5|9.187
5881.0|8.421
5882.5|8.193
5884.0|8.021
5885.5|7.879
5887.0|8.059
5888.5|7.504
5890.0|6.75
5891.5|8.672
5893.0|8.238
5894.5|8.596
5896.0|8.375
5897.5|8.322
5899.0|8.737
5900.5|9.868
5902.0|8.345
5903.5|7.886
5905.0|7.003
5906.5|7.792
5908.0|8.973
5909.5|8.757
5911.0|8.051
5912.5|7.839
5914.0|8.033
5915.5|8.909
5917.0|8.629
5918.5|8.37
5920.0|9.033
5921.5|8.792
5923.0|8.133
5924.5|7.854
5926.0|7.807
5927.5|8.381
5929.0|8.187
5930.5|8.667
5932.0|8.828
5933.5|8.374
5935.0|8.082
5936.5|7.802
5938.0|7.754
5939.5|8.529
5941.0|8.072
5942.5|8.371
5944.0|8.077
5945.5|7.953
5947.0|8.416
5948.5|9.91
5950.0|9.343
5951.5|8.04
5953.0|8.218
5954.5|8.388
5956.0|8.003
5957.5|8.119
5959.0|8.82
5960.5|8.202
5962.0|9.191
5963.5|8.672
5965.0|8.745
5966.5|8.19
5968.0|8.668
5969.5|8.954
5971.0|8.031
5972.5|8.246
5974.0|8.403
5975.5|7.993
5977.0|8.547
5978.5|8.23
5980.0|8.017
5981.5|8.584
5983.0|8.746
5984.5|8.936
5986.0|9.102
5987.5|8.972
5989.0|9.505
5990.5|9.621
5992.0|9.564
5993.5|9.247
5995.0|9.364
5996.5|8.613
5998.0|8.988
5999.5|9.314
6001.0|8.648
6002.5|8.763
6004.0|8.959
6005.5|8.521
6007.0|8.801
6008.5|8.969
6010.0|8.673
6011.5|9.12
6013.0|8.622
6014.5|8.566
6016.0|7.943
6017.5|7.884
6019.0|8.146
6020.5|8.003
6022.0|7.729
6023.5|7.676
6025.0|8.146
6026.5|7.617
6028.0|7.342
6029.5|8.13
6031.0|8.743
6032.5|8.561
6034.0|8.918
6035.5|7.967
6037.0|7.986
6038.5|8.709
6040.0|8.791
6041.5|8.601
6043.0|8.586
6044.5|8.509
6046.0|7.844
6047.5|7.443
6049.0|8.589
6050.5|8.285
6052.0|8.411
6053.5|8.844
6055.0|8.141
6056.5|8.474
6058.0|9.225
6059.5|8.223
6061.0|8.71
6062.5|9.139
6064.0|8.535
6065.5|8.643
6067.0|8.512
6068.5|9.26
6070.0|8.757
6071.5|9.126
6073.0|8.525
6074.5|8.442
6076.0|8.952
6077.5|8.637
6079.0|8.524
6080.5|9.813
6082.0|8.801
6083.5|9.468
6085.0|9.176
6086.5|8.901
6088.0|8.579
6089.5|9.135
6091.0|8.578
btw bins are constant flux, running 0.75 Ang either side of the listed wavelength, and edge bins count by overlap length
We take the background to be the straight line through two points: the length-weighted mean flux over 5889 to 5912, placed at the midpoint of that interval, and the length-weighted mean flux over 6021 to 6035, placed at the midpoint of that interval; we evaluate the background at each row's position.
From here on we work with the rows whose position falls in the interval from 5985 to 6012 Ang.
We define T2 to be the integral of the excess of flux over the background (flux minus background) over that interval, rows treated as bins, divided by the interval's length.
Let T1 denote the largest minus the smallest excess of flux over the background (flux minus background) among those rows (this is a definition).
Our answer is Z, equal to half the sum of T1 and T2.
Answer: 0.99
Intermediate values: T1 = 1.1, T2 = 0.90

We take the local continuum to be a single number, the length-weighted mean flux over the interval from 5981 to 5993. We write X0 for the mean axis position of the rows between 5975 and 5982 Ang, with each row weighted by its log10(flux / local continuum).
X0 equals 5978.3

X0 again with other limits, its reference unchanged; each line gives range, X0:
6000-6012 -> 6005.4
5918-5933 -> 5925.3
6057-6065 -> 6061.3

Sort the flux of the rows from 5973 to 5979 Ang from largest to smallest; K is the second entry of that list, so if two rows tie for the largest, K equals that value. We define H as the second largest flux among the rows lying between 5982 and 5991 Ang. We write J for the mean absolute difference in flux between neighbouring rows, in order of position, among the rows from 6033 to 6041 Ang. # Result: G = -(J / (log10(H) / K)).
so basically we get -3.8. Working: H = 9.505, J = 0.44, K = 8.403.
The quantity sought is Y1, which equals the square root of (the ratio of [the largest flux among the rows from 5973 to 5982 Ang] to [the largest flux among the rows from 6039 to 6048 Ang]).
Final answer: 0.99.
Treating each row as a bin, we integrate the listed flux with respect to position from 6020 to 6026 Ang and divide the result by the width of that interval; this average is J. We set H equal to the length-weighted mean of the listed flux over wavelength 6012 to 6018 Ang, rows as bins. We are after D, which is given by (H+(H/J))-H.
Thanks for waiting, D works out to 1.05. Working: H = 8.3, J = 7.9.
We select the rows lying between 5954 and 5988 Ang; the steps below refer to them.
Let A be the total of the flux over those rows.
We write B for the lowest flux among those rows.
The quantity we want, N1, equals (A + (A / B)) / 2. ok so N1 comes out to 110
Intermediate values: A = 196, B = 7.993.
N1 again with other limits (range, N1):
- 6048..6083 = 113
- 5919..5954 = 109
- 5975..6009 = 115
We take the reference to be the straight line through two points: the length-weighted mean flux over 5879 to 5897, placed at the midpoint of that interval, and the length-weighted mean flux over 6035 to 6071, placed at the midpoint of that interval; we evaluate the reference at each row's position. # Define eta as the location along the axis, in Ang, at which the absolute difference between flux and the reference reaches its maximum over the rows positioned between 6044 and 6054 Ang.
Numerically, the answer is 6047.5 Ang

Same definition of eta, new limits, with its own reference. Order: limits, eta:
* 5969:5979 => 5969.5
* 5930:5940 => 5932.0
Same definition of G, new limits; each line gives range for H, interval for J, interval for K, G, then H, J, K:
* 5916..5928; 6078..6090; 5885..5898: -5.7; 8.792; 0.63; 8.596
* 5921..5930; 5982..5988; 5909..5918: -1.5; 8.381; 0.16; 8.757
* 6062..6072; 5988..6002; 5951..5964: -3.1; 9.139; 0.34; 8.82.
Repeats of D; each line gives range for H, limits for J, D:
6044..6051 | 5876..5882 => 0.95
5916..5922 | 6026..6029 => 1.16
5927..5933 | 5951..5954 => 1.04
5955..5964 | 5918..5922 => 0.97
